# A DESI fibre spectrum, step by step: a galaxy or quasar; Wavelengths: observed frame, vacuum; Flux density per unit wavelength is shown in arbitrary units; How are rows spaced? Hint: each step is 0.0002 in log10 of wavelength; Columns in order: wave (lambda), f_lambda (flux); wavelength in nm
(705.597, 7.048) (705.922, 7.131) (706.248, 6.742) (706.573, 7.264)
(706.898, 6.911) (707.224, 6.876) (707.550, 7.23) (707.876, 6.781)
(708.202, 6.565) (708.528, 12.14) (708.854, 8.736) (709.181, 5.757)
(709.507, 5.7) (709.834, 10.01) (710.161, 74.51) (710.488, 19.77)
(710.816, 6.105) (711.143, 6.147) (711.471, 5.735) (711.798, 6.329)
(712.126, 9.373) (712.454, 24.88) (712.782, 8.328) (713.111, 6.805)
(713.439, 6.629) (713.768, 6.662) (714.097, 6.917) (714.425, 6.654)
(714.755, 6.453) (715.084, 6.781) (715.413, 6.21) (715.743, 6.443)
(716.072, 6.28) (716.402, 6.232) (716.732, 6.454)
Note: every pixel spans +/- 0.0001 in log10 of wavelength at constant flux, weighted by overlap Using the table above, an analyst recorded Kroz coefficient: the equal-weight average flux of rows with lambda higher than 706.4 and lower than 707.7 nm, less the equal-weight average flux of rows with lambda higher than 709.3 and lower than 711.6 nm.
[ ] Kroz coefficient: -11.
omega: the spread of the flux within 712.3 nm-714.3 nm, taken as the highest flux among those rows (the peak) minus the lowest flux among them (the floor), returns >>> 18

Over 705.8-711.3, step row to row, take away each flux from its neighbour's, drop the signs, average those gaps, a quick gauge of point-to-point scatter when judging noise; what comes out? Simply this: 9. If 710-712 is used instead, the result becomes 14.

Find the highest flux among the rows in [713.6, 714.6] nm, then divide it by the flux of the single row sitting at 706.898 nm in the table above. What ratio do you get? 1.0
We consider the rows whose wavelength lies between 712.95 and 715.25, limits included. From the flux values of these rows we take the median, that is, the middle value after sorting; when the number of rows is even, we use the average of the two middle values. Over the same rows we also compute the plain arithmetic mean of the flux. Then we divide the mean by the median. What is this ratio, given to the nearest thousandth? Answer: 1.006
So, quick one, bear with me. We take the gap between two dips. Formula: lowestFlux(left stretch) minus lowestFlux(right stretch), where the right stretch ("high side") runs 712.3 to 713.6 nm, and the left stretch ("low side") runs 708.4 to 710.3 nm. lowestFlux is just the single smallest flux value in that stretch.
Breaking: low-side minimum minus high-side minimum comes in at -0.9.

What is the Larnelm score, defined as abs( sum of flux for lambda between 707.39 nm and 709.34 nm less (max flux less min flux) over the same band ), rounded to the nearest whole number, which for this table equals 41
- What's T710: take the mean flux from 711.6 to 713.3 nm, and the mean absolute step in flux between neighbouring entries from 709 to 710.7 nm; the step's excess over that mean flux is 20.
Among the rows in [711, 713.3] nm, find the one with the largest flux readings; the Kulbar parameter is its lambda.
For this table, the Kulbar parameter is 712.454 nm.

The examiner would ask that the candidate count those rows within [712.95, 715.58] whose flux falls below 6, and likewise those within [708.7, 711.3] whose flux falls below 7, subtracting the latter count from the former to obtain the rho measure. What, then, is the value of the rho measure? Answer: -4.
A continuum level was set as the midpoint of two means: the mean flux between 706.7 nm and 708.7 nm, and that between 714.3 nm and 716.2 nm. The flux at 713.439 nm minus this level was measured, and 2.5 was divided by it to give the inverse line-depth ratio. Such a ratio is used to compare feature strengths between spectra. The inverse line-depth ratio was -5.2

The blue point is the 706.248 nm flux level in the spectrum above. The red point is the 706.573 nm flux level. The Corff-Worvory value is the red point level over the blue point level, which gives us 1.08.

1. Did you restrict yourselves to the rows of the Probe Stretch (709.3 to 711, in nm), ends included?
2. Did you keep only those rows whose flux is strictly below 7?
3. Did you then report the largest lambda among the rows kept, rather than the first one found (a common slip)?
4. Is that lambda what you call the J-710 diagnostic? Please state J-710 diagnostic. 710.816 nm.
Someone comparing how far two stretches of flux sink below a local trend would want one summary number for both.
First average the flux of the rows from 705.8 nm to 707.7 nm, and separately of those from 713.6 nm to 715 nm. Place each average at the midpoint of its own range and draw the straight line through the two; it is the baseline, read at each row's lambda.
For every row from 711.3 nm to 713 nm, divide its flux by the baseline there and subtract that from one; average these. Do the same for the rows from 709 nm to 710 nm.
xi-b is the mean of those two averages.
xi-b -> -0.33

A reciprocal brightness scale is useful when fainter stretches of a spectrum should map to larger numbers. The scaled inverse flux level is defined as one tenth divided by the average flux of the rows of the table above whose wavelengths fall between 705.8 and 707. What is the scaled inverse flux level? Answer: 0.0143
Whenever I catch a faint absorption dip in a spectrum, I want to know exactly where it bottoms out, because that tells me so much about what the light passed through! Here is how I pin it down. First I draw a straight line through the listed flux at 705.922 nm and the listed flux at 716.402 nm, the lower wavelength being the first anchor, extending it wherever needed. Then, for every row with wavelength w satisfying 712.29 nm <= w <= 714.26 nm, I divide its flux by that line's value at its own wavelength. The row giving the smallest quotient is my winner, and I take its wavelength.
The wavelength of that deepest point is 713.439 nm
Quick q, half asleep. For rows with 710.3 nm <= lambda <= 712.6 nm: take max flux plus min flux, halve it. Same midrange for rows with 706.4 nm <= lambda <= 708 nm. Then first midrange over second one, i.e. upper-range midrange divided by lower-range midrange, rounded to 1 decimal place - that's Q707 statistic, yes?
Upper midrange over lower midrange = 2.2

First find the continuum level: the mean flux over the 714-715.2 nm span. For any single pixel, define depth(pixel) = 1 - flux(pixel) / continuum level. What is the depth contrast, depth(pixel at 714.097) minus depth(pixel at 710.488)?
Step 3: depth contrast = 1.9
